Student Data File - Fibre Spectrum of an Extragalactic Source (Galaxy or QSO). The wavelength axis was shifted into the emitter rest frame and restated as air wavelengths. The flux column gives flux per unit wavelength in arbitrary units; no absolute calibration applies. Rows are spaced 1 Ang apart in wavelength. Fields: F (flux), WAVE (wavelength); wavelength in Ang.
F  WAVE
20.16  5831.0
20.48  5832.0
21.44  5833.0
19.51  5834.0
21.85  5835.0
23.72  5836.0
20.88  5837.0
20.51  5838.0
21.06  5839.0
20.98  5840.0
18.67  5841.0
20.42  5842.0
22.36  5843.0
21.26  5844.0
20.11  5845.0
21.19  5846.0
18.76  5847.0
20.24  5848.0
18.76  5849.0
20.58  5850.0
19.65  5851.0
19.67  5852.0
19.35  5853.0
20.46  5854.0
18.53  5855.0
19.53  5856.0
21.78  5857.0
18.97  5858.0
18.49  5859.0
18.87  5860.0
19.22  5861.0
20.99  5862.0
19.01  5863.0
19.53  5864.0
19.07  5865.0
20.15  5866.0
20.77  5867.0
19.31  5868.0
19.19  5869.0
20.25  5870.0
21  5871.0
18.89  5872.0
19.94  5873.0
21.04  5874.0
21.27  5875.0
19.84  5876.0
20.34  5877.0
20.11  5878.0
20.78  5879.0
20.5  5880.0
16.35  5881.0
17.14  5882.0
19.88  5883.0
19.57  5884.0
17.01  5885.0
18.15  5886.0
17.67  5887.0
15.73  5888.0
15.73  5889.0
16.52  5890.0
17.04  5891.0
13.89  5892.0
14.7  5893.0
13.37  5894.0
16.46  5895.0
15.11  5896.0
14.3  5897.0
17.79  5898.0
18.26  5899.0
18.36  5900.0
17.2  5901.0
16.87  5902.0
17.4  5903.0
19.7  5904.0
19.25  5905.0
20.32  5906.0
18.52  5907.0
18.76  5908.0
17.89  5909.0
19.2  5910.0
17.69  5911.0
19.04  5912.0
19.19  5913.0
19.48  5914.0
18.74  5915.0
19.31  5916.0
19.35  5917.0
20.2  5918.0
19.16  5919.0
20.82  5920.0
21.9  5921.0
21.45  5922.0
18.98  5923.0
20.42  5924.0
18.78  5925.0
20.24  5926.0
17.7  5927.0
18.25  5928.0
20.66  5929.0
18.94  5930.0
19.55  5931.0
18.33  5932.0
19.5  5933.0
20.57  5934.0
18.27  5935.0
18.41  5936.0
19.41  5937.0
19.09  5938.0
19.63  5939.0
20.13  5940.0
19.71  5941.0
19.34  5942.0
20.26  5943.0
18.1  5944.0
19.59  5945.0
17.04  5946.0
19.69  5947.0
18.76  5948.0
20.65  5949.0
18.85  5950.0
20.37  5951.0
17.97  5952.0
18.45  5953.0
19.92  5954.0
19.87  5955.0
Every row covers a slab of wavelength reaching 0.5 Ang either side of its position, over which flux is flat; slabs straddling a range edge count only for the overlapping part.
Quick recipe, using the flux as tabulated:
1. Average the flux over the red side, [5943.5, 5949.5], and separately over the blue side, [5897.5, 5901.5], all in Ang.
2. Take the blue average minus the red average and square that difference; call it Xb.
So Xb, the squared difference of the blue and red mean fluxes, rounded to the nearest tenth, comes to 1.1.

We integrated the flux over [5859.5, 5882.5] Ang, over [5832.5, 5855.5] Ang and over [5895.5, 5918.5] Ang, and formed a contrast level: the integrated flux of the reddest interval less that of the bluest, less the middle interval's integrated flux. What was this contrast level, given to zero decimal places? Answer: -502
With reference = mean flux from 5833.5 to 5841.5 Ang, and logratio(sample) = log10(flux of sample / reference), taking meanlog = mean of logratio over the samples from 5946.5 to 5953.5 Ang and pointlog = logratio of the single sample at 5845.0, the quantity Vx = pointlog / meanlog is 0.5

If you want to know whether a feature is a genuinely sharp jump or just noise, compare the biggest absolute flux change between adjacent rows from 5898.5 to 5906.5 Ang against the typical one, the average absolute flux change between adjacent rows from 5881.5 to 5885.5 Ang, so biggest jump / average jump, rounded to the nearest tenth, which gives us 1.2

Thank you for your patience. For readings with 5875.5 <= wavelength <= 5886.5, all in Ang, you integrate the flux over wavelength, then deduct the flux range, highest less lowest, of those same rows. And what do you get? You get 205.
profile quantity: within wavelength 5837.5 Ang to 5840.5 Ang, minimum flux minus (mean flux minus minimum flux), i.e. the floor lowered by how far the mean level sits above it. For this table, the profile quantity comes 20.2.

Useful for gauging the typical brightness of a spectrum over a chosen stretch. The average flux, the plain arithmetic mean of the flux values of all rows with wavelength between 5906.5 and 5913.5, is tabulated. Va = 18.6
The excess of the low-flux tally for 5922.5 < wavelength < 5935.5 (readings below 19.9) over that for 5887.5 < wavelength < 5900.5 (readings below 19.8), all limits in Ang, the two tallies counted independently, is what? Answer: -4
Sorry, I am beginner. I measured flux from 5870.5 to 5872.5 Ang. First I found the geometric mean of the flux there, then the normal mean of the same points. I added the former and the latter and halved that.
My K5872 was 19.9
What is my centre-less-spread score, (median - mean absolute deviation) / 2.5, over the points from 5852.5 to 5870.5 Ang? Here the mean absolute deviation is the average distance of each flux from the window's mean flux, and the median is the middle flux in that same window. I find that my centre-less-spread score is 7.44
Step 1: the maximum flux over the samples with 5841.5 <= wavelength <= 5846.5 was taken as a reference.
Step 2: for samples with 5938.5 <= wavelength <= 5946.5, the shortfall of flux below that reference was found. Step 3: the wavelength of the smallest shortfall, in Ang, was 5943.0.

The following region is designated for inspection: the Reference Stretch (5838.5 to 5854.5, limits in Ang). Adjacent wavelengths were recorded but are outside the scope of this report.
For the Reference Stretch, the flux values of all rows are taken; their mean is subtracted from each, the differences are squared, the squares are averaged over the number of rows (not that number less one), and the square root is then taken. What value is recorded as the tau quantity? 1.0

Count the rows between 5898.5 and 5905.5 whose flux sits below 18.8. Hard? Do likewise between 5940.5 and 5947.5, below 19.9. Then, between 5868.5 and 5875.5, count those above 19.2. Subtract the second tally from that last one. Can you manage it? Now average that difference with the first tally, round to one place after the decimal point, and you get 2.0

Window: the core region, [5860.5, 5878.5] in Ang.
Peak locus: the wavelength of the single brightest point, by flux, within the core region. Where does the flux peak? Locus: 5875.0 Ang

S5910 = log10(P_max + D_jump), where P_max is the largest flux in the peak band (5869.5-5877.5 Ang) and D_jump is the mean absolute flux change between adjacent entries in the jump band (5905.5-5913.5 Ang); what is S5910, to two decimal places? 1.35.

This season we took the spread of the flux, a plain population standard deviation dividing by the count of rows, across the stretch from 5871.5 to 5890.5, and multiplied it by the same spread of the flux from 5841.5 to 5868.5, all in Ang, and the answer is 1.9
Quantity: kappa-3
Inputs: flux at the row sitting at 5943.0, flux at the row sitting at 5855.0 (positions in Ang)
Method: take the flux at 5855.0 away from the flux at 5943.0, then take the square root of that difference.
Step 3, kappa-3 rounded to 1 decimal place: 1.3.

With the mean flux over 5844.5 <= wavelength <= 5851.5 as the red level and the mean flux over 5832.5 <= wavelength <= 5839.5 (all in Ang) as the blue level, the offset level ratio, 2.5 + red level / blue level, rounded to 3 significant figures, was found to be 3.44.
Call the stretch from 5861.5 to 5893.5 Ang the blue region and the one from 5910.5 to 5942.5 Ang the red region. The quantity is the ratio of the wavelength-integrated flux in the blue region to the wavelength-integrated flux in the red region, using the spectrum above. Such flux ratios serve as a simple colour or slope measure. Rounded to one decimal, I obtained 1.0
